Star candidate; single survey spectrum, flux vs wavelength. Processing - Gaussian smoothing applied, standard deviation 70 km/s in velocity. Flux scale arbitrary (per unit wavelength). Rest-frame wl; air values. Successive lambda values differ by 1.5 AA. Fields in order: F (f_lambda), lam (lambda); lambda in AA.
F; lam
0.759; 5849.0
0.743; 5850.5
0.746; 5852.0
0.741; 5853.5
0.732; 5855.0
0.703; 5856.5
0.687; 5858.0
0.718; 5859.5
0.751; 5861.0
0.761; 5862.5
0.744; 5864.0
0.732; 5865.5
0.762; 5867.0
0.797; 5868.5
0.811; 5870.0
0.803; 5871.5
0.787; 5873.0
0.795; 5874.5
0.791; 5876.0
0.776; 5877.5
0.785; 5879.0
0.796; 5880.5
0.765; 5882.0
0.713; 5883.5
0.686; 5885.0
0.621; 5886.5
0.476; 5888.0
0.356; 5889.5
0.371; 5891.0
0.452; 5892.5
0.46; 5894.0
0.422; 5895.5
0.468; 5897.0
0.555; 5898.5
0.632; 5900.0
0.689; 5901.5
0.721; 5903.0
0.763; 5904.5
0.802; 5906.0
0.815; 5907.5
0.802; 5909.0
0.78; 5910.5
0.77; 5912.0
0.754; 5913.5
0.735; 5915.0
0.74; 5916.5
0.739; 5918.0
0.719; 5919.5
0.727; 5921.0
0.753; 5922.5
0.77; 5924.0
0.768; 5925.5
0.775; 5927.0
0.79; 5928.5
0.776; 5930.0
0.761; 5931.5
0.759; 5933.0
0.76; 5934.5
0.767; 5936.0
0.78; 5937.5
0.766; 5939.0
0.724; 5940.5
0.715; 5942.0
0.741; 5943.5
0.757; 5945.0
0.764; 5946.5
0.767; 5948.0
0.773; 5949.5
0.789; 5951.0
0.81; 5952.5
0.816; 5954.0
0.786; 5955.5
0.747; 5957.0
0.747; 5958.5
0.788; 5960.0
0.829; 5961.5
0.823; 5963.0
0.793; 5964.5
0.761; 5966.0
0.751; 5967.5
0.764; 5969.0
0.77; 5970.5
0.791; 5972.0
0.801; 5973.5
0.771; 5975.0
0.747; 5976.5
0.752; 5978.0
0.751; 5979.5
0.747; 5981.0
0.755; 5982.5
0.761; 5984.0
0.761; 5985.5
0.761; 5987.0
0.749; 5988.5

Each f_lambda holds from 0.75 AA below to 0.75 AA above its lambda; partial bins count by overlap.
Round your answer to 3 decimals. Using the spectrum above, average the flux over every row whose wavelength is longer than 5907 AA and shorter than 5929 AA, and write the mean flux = 0.762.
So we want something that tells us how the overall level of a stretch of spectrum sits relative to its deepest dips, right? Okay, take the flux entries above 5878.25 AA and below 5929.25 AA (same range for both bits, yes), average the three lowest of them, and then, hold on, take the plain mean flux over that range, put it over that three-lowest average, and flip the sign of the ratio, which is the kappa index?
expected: -1.8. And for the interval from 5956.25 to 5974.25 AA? -1.0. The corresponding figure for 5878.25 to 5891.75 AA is -1.5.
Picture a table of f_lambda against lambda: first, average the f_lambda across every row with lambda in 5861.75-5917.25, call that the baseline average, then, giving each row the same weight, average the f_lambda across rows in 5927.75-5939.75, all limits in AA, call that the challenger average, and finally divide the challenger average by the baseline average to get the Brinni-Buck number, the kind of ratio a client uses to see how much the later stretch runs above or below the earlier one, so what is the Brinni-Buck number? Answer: 1.12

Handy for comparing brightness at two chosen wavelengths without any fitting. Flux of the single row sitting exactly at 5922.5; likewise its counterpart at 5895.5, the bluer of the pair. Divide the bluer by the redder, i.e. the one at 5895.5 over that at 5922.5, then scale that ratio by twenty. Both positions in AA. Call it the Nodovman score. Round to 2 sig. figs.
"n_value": 11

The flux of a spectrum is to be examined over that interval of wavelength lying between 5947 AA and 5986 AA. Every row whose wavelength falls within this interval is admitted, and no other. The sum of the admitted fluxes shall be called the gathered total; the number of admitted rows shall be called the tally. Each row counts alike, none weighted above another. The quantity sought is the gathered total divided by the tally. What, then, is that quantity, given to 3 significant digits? 0.775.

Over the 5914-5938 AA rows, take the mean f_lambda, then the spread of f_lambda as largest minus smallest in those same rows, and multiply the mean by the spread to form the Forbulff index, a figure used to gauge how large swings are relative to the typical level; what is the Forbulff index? 0.054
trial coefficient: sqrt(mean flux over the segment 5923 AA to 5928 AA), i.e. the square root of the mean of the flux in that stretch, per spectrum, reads 0.878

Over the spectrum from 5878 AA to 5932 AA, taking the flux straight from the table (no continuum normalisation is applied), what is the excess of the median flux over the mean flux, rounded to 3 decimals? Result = 0.059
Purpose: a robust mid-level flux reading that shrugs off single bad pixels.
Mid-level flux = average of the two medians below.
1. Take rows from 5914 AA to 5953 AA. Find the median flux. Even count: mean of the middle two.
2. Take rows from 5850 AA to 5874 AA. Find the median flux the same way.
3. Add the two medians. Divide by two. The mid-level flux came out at 0.754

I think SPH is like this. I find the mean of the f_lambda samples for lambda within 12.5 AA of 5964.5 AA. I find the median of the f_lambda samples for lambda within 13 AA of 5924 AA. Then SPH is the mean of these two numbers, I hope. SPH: 0.77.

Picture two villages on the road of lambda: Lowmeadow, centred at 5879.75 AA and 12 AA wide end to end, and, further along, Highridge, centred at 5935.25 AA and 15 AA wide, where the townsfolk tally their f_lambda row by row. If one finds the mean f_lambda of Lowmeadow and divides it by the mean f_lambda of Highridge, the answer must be 1.00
